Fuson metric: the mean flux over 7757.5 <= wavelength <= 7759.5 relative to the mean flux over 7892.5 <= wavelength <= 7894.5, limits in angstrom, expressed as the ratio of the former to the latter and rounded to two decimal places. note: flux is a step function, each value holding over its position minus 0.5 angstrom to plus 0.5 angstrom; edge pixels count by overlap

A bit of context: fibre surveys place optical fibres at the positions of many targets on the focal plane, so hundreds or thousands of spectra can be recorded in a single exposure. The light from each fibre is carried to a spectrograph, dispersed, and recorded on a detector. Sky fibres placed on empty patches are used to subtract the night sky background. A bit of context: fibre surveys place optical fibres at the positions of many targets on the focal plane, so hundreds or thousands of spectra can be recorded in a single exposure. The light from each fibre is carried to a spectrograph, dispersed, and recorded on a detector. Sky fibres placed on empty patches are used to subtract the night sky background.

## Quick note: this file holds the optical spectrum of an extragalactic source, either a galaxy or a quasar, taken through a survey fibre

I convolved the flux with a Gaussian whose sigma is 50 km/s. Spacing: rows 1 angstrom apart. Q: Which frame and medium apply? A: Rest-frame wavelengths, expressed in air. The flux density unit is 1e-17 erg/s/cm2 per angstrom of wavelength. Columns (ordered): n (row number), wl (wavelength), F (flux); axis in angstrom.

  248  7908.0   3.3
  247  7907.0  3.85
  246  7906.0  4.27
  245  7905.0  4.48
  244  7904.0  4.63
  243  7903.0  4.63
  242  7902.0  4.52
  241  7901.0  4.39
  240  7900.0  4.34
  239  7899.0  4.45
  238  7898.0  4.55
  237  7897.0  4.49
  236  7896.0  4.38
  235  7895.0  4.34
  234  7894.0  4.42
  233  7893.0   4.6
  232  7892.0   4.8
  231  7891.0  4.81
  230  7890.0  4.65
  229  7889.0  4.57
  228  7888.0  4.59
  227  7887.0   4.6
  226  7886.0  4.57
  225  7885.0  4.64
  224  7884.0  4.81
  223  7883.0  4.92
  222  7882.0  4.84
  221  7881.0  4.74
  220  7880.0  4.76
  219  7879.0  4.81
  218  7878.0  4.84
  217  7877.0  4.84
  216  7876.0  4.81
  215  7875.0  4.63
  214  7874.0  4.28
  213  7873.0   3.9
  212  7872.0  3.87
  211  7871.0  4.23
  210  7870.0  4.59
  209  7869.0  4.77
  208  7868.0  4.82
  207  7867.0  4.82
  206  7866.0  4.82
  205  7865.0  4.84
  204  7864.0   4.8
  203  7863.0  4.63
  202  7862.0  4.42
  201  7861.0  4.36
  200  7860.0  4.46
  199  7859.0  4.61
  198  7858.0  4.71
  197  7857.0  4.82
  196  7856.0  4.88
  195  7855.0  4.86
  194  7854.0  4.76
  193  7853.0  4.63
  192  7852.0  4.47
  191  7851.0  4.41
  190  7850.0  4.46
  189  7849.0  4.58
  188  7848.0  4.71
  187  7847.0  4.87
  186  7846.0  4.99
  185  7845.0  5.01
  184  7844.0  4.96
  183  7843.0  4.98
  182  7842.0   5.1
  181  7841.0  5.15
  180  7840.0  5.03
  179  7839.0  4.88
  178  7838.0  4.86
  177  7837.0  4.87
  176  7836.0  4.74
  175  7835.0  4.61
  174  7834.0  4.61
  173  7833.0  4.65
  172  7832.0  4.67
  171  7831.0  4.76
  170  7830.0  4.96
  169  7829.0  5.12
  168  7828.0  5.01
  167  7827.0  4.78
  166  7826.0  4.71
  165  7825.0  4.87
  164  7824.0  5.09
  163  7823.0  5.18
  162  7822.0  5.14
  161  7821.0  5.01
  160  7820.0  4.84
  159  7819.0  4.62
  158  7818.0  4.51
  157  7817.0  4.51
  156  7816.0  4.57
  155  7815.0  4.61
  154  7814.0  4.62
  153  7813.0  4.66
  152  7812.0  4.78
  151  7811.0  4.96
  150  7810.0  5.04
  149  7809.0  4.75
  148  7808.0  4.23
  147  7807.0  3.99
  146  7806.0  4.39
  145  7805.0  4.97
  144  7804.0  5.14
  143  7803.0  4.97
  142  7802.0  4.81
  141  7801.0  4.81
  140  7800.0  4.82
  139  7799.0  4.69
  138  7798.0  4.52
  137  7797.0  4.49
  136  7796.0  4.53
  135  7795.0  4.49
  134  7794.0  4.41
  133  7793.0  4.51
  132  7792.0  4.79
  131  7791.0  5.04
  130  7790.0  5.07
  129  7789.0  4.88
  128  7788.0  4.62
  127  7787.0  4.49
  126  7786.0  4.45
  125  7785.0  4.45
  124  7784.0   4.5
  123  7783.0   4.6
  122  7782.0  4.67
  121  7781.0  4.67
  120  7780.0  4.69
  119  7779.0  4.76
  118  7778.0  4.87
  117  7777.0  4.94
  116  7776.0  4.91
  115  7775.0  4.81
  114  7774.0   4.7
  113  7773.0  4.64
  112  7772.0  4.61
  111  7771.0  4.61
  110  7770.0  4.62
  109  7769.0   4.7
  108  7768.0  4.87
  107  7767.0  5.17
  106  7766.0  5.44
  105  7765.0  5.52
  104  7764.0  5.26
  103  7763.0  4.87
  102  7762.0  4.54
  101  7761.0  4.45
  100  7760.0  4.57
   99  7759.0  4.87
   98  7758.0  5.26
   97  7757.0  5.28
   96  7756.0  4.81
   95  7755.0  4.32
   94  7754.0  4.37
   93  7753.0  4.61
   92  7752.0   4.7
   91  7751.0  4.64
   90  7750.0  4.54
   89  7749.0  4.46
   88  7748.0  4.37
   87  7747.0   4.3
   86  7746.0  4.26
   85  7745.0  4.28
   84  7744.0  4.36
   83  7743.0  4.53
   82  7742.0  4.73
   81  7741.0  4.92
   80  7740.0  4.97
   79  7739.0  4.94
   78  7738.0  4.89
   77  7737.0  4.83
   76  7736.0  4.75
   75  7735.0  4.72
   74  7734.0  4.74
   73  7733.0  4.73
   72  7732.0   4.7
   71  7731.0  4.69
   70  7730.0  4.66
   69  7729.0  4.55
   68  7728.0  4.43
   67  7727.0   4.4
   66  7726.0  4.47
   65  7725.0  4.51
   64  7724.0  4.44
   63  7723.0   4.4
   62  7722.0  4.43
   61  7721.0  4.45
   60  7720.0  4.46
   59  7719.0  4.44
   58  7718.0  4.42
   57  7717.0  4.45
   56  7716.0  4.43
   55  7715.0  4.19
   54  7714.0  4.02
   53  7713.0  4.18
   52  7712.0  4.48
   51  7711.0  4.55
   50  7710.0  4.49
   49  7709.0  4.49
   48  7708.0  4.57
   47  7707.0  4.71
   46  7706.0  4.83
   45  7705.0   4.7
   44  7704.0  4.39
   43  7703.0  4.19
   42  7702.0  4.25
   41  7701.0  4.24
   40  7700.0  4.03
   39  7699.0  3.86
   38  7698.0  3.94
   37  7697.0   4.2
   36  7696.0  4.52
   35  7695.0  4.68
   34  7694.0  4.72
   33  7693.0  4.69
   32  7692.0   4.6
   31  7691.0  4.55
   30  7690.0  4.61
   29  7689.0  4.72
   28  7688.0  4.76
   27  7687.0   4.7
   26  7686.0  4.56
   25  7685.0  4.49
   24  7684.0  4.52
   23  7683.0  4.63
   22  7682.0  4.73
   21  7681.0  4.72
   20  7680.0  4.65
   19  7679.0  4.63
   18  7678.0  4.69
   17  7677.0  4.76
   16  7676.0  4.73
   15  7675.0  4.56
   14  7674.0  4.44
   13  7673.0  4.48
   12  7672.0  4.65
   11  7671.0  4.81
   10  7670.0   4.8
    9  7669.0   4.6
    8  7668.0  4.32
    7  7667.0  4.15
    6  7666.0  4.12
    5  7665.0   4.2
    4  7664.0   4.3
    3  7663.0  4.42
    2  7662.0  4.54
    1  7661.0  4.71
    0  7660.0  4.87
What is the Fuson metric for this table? 1.12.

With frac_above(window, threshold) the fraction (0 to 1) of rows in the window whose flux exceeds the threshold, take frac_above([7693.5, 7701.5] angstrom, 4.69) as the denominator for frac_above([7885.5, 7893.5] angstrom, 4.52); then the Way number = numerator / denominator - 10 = -2.00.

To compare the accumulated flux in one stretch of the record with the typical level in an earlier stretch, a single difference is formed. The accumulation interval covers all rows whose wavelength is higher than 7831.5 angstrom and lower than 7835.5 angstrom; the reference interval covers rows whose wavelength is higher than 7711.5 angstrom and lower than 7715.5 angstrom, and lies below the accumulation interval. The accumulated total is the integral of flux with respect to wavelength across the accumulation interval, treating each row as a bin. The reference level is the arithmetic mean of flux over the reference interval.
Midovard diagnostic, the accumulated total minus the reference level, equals 14.3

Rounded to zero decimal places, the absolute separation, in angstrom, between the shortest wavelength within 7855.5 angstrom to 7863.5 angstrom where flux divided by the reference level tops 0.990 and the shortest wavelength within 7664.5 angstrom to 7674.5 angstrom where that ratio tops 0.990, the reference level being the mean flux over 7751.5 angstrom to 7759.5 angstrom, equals 186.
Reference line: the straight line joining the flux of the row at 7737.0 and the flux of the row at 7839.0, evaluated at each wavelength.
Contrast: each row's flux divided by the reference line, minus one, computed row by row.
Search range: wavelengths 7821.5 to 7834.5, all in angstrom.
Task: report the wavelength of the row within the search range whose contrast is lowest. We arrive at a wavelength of 7834.0 angstrom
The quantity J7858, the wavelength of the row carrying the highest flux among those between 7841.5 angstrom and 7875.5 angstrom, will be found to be 7842.0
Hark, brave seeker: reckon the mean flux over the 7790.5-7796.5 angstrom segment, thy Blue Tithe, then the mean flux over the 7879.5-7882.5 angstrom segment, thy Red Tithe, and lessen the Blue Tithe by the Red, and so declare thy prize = -0.15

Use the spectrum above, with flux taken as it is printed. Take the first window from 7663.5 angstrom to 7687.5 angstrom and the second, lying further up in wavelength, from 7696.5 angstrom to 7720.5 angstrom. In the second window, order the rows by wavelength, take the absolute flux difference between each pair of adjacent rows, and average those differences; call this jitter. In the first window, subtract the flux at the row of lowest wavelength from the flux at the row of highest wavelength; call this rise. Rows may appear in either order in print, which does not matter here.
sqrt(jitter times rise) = 0.22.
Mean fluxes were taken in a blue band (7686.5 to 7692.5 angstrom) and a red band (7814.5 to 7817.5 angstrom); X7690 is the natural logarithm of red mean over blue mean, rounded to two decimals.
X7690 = -0.02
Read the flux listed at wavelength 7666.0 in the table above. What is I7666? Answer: 4.12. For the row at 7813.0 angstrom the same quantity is 4.66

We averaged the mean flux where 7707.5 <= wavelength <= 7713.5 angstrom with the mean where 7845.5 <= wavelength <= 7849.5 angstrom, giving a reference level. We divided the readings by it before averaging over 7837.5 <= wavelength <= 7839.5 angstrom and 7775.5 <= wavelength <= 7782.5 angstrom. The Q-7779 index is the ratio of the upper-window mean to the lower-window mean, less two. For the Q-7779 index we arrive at -0.98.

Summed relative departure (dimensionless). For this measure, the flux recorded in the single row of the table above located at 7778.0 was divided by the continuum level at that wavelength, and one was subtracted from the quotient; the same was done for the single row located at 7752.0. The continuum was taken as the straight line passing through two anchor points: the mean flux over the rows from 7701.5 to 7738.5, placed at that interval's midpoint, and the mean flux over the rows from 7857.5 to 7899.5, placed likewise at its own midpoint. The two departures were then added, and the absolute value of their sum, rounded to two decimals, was 0.11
